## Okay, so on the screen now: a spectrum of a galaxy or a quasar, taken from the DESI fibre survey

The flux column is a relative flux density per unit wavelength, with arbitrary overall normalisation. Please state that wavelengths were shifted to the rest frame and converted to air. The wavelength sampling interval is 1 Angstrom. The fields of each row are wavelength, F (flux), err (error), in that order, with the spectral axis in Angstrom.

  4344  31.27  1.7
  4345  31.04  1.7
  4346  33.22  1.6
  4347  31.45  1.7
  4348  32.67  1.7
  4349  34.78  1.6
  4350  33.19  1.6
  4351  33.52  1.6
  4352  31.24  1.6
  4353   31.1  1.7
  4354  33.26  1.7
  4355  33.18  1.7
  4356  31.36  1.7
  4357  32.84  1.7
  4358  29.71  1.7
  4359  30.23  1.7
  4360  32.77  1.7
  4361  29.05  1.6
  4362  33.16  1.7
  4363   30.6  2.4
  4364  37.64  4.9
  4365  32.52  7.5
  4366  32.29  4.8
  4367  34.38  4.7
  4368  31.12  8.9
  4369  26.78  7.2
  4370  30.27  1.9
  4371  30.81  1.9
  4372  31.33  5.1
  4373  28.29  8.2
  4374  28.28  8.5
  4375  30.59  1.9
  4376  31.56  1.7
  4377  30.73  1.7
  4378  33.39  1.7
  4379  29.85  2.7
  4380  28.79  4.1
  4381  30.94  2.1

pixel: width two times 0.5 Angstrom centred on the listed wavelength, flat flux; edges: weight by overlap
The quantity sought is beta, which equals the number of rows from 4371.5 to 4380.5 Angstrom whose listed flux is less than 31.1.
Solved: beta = 6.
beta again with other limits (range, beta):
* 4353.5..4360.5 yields 2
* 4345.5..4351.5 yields 0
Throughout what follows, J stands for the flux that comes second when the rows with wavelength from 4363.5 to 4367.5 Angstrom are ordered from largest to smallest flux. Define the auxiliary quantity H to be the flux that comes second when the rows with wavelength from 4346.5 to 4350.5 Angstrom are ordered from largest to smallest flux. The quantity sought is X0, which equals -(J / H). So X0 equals -1.04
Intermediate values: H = 33.19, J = 34.38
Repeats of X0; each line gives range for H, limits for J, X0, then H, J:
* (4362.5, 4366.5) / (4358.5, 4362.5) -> -1.01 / 32.52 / 32.77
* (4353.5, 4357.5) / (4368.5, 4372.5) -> -0.93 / 33.18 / 30.81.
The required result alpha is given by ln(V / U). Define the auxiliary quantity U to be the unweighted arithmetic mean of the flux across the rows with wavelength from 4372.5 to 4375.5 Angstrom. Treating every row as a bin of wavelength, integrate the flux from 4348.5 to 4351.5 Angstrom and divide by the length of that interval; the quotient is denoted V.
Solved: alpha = 0.15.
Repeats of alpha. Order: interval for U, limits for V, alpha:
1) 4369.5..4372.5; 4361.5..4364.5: 0.09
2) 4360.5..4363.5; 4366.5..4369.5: -0.01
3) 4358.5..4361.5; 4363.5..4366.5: 0.11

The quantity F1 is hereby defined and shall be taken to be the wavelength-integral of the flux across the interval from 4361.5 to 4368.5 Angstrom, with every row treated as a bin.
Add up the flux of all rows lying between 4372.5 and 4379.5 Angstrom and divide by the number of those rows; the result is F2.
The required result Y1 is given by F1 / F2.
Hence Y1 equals 7.6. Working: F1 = 232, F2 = 30.4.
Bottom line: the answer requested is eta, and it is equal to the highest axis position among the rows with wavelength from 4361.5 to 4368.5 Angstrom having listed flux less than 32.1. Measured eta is 4368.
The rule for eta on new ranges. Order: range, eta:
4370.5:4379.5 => 4379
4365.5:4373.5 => 4373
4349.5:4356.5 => 4356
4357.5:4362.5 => 4361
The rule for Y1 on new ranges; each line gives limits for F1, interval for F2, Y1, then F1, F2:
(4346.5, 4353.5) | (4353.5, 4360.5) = 7.1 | 228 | 31.9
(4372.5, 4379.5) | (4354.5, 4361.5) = 6.8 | 213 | 31.3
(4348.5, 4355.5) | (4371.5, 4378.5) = 7.5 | 230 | 30.6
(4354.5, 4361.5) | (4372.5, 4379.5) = 7.2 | 219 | 30.4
